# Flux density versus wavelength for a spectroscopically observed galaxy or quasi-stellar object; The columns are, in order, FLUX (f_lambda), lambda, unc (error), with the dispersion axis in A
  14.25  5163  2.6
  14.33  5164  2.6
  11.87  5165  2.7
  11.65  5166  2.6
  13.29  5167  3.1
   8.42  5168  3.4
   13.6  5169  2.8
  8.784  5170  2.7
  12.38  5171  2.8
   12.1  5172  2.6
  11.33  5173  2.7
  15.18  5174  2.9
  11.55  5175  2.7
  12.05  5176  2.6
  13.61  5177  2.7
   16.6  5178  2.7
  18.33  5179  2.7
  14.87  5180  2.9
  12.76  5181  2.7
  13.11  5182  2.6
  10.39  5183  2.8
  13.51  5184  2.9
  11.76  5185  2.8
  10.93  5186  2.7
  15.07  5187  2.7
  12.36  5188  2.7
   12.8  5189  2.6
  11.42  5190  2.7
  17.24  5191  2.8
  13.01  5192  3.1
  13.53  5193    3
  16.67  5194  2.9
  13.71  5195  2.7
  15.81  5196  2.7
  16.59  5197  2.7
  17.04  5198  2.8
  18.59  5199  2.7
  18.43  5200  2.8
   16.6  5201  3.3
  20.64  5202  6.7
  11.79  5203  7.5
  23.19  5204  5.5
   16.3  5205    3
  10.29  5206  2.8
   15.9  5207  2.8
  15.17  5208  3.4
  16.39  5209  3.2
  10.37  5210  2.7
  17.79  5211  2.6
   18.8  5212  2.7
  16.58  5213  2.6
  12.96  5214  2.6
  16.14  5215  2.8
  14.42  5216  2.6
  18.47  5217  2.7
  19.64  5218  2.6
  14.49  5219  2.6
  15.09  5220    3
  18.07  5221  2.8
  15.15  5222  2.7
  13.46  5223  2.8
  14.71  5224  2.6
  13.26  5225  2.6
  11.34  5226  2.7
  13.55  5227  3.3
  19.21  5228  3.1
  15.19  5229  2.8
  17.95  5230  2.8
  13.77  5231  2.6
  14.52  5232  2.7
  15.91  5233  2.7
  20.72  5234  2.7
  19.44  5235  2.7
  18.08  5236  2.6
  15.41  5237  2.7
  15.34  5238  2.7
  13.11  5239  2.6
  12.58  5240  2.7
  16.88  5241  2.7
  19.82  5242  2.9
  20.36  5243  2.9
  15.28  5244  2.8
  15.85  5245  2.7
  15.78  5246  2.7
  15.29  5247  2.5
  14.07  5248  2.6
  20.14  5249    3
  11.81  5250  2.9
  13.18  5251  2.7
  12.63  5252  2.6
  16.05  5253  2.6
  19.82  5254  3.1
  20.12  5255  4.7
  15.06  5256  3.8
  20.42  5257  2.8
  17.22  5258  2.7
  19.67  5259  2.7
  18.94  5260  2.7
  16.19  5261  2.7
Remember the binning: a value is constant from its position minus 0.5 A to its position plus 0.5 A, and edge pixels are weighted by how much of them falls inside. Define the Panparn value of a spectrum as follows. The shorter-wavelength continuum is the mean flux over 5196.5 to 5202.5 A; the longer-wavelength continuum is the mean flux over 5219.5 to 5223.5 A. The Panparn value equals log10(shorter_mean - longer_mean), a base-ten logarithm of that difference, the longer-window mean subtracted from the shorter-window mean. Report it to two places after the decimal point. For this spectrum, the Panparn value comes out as 0.40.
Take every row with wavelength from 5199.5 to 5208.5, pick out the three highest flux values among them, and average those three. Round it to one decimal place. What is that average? 20.8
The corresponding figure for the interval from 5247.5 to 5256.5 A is 20.0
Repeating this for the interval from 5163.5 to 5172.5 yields 13.7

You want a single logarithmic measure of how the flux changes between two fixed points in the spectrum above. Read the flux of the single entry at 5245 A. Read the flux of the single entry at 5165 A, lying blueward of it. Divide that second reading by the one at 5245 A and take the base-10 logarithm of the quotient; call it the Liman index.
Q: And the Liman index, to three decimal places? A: -0.126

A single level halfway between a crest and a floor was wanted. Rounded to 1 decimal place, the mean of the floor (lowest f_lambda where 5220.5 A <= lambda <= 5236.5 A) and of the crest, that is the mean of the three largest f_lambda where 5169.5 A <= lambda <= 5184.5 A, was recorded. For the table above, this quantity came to 14.0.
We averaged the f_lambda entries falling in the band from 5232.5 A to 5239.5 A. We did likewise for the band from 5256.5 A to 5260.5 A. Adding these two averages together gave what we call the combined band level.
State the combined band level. 35.9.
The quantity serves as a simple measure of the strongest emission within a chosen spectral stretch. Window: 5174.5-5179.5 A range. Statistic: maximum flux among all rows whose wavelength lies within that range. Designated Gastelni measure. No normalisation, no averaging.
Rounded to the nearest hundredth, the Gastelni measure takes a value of 18.33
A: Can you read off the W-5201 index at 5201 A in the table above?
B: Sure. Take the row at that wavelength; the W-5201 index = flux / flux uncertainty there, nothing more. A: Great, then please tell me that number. 5.0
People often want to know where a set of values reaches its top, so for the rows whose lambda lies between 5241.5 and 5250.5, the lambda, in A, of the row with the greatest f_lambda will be 5243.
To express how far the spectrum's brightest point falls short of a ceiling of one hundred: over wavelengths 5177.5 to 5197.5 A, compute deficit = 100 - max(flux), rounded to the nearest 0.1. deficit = 81.7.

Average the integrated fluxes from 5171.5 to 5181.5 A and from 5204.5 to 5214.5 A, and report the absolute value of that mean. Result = 144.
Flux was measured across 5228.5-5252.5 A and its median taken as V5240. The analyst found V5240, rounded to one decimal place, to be 15.4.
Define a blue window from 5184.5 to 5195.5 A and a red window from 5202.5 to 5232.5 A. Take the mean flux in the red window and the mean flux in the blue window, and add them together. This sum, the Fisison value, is 29.0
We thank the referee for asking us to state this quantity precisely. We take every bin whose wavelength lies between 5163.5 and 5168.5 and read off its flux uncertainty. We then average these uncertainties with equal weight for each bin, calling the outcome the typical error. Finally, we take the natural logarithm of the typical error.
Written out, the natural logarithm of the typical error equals 1.06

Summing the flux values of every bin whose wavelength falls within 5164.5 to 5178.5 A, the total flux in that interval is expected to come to 172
